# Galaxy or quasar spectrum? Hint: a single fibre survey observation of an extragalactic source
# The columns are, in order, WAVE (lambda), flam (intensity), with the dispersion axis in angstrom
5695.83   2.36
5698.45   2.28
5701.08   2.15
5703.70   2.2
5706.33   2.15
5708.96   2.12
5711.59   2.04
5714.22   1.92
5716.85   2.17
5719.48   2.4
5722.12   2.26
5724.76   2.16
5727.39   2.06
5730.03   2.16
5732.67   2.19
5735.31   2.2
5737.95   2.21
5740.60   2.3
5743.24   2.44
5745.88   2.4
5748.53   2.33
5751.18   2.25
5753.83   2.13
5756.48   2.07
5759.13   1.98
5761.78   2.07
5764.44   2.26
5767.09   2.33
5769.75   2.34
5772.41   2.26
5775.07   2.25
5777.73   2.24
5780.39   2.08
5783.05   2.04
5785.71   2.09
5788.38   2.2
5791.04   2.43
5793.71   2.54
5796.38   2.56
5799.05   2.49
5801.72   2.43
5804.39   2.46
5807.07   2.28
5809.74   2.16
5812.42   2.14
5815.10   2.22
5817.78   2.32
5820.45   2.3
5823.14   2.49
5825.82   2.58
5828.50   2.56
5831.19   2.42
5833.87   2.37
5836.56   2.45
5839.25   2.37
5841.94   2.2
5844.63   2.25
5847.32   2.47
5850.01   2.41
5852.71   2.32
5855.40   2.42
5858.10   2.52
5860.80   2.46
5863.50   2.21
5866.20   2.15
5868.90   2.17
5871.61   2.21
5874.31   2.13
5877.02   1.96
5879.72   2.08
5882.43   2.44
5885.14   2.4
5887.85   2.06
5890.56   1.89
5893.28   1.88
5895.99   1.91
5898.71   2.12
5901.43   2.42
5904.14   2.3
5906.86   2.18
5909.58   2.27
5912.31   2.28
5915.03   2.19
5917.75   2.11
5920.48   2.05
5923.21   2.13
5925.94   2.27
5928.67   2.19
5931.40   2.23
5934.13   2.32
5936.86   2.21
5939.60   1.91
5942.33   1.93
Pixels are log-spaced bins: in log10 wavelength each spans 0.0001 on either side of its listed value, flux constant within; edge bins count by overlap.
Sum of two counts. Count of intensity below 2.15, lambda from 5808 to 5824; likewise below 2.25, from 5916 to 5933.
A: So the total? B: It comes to 6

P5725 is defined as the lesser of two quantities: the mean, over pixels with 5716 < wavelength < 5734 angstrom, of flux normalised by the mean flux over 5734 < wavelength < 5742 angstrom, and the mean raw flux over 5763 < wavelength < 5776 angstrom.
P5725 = 0.98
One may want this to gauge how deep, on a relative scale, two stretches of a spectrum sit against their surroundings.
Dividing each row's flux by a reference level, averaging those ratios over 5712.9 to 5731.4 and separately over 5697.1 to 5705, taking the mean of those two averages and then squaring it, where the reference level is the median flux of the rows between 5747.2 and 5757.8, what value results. 1.00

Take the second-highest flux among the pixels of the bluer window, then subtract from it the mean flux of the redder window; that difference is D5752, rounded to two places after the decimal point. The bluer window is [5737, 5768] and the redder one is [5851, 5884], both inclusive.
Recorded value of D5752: 0.14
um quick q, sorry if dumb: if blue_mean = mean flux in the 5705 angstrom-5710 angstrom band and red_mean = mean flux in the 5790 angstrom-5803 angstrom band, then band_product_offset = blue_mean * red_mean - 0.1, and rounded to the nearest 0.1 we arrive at 5.2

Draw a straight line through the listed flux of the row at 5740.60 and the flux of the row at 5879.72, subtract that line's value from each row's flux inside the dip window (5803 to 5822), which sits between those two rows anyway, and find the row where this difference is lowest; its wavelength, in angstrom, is 5812.42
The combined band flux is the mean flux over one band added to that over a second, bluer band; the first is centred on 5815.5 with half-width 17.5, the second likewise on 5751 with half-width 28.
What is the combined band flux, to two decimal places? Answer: 4.59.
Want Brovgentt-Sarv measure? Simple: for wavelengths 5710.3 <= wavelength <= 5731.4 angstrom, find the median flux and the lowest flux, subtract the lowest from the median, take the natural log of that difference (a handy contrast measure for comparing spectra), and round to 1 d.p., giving -1.4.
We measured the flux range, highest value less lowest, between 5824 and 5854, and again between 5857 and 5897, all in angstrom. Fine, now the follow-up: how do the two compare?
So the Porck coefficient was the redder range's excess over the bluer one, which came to 0.3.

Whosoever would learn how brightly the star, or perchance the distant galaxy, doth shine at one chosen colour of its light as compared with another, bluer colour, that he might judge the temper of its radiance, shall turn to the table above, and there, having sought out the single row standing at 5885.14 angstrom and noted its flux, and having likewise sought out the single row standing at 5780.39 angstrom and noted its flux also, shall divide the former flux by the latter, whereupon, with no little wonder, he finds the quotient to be 1.15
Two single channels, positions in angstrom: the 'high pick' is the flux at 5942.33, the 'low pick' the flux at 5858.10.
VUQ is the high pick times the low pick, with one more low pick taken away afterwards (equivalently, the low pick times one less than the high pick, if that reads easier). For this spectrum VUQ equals 2.34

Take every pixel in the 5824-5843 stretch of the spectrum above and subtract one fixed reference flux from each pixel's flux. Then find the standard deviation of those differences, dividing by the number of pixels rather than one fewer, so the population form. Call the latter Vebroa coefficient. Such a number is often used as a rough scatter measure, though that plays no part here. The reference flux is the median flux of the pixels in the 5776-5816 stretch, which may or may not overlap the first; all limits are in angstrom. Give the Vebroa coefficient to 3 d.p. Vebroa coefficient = 0.119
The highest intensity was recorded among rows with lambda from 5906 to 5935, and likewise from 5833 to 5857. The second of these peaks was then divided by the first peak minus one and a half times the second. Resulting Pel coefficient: -1.78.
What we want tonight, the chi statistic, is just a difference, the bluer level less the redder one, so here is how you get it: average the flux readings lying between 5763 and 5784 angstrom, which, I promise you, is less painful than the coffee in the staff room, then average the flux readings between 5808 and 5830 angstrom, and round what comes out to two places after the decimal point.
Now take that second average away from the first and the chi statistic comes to -0.12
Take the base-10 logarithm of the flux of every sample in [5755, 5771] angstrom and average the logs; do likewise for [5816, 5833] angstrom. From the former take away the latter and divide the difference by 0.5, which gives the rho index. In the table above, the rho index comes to -0.10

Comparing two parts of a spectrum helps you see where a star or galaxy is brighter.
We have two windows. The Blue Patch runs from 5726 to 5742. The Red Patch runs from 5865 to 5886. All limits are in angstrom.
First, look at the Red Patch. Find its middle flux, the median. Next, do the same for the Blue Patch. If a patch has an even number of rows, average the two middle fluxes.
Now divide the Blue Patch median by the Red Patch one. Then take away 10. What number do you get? -8.98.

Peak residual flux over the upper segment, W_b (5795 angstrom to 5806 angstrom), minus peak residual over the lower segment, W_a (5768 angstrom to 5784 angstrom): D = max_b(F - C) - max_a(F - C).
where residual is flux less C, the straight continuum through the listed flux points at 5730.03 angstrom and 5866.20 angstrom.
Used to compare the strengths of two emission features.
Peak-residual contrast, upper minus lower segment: 0.22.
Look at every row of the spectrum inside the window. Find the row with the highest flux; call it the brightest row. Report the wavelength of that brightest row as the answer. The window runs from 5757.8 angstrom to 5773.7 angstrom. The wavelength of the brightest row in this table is 5769.75 angstrom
